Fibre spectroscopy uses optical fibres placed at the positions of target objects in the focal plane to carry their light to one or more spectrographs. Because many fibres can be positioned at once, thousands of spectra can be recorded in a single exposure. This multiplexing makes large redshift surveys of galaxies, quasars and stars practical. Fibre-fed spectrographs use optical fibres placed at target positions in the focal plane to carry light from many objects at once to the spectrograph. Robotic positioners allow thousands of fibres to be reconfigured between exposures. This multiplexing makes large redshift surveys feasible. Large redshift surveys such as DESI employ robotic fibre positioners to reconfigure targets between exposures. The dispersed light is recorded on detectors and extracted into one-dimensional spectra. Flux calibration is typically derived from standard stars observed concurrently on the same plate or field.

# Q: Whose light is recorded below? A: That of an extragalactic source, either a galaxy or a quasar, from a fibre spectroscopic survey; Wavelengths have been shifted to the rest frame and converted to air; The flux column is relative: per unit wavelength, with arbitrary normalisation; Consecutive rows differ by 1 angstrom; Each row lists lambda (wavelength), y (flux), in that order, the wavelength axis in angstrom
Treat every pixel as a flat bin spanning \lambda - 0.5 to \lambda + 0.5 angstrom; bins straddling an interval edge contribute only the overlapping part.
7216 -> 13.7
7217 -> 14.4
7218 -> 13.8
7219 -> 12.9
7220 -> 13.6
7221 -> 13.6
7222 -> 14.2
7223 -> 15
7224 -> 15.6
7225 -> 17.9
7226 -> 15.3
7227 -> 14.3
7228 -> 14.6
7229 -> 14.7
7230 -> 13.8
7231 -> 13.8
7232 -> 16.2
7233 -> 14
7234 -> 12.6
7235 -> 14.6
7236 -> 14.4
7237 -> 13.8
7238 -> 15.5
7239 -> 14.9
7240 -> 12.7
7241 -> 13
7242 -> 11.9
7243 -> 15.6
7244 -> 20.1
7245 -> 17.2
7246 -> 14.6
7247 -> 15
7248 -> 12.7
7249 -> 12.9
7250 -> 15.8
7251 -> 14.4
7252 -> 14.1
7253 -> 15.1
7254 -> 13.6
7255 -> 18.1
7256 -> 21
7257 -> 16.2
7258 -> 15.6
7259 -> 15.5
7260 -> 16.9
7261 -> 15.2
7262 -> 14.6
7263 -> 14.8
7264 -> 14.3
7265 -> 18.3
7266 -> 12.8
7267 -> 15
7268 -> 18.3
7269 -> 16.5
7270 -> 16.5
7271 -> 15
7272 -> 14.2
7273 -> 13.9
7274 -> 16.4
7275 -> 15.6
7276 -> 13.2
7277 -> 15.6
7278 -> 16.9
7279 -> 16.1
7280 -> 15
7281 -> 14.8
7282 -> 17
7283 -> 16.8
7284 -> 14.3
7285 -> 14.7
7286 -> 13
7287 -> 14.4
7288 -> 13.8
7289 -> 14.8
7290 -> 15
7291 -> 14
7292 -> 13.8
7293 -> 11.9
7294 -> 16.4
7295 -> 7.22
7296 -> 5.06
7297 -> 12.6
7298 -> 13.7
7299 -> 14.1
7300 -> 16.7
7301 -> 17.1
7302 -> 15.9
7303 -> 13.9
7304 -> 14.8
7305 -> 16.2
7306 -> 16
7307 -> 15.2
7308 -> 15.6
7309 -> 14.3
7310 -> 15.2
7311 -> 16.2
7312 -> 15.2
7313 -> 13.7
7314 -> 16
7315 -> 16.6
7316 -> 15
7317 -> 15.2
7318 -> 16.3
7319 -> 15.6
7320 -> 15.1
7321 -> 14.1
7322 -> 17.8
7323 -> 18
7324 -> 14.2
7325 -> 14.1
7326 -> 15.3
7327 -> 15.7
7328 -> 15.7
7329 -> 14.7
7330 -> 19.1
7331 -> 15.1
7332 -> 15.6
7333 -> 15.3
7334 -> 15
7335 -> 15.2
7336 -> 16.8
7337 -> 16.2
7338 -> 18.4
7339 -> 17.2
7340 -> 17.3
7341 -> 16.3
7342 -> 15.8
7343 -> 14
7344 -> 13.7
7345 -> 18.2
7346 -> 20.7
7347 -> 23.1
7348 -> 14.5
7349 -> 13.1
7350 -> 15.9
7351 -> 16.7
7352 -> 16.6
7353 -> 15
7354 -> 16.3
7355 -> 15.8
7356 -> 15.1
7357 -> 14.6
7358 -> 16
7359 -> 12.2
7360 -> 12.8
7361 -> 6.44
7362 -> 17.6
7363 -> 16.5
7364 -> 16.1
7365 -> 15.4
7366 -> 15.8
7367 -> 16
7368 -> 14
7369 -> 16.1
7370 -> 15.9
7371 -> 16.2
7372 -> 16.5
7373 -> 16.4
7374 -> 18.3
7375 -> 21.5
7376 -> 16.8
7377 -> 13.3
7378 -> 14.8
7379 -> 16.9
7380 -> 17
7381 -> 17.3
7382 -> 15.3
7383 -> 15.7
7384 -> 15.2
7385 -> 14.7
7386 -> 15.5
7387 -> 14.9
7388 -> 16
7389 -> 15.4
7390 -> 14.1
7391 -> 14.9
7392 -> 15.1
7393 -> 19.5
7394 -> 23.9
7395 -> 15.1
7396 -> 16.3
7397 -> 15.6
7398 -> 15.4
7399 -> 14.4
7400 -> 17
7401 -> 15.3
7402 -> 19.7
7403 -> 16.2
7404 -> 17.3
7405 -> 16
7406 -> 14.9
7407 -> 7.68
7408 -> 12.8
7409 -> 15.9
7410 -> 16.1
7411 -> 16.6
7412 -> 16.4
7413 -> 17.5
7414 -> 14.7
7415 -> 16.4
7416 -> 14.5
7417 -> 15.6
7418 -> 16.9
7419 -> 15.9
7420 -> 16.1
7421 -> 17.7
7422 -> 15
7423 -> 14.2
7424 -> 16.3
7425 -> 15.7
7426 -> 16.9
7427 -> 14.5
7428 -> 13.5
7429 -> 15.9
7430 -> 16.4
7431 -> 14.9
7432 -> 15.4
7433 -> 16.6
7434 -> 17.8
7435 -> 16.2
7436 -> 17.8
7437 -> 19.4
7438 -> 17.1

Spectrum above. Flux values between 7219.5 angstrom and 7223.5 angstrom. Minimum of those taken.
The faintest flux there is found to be 13.6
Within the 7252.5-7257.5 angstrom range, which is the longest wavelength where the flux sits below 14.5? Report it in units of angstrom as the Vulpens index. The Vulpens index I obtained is 7254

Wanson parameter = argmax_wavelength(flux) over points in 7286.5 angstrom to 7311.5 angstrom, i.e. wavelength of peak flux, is 7301 angstrom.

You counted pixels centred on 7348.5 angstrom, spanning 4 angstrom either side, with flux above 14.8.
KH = 6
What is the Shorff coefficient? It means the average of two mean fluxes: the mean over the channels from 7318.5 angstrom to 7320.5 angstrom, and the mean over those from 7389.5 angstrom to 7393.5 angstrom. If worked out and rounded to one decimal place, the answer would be 15.6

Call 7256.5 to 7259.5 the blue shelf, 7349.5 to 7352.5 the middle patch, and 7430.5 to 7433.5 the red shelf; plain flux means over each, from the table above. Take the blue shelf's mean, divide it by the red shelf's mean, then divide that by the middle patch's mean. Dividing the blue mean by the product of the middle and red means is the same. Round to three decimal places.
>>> 0.061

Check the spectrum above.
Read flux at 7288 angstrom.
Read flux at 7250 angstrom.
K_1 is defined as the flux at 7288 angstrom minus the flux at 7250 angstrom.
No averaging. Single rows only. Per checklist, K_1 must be -2.0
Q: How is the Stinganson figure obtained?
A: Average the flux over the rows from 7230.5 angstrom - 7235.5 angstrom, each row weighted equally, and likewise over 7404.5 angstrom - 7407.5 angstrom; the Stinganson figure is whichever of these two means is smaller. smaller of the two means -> 12.9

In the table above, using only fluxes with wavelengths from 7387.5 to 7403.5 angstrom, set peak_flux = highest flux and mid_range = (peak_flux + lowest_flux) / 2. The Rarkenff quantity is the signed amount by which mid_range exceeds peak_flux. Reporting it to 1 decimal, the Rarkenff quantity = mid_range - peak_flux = -4.9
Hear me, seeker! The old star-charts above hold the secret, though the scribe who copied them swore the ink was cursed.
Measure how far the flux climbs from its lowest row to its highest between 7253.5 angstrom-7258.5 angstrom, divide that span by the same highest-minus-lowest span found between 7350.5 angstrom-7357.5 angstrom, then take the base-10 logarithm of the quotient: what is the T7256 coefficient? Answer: 0.55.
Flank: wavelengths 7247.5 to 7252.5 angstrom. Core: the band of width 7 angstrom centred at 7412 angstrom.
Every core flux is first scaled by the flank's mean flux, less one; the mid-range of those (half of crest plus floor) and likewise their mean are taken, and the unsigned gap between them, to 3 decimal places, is 0.009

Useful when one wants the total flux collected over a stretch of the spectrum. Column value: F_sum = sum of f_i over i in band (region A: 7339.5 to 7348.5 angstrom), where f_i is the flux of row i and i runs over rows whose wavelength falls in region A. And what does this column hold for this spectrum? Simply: 154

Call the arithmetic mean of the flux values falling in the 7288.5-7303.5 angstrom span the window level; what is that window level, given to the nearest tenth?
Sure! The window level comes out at 13.5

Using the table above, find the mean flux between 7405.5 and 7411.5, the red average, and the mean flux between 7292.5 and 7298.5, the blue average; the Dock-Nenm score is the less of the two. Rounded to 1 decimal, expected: 11.1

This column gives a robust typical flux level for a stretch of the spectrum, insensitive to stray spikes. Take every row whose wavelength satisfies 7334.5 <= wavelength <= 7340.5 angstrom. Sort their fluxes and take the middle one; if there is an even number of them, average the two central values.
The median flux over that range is 17.0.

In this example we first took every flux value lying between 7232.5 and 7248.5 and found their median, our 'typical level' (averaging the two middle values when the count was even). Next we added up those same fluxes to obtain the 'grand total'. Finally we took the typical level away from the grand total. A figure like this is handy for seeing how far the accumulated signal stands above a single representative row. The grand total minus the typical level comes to 218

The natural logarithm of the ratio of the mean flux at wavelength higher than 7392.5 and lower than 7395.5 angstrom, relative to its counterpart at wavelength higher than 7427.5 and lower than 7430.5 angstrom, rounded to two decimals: 0.24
